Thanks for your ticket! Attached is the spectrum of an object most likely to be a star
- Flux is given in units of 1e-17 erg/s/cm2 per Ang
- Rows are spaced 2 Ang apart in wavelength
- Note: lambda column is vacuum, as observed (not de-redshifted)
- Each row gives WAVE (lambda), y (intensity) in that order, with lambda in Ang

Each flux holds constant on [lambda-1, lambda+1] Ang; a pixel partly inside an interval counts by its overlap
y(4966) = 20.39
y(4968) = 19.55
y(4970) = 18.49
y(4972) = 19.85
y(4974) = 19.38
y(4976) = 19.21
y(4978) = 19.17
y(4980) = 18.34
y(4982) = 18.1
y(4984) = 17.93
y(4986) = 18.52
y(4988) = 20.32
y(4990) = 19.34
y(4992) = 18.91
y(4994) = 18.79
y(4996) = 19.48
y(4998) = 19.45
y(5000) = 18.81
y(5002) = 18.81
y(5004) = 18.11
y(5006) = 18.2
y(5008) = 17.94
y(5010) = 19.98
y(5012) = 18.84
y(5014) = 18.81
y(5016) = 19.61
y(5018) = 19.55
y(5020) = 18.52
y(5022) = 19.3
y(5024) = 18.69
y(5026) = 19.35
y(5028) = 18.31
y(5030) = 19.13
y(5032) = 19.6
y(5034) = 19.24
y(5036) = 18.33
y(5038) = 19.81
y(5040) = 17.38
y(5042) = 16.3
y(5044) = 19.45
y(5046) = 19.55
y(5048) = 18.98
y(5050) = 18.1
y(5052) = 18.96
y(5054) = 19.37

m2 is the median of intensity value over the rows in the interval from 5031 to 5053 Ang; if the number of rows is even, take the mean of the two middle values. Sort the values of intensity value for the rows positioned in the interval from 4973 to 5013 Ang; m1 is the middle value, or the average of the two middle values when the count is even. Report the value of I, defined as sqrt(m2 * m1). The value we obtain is 18.90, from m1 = 18.8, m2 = 19.0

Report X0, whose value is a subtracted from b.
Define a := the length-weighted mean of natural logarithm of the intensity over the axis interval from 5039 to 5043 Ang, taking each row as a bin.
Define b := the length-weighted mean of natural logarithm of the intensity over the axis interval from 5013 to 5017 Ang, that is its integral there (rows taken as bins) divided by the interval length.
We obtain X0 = 0.13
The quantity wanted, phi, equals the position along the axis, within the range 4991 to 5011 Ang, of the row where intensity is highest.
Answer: 5010 Ang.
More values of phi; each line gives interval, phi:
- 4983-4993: 4988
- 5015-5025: 5016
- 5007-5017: 5010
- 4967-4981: 4972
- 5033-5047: 5038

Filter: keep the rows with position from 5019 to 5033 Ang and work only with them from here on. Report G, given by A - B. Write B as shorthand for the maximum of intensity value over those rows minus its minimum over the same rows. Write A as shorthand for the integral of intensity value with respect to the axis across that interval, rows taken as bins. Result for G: 265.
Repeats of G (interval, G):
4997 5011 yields 261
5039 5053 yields 254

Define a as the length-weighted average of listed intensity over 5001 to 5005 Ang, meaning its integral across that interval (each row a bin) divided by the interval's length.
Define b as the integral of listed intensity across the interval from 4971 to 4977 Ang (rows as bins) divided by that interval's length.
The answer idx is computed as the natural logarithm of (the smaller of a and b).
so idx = 2.92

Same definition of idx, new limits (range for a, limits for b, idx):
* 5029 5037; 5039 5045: 2.87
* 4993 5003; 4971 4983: 2.94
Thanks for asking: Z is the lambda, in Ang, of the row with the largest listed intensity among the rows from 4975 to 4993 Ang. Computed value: 4988 Ang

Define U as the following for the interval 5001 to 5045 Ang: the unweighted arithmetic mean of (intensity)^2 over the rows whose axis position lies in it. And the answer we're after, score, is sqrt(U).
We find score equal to 18.8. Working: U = 354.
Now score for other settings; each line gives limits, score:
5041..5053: 18.6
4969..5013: 18.9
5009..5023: 19.2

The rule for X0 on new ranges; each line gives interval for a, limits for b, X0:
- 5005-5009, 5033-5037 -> 0.04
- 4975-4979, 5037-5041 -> -0.03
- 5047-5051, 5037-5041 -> 0.00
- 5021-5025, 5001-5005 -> -0.03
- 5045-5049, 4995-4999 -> 0.01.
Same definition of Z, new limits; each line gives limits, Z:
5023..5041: 5038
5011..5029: 5016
